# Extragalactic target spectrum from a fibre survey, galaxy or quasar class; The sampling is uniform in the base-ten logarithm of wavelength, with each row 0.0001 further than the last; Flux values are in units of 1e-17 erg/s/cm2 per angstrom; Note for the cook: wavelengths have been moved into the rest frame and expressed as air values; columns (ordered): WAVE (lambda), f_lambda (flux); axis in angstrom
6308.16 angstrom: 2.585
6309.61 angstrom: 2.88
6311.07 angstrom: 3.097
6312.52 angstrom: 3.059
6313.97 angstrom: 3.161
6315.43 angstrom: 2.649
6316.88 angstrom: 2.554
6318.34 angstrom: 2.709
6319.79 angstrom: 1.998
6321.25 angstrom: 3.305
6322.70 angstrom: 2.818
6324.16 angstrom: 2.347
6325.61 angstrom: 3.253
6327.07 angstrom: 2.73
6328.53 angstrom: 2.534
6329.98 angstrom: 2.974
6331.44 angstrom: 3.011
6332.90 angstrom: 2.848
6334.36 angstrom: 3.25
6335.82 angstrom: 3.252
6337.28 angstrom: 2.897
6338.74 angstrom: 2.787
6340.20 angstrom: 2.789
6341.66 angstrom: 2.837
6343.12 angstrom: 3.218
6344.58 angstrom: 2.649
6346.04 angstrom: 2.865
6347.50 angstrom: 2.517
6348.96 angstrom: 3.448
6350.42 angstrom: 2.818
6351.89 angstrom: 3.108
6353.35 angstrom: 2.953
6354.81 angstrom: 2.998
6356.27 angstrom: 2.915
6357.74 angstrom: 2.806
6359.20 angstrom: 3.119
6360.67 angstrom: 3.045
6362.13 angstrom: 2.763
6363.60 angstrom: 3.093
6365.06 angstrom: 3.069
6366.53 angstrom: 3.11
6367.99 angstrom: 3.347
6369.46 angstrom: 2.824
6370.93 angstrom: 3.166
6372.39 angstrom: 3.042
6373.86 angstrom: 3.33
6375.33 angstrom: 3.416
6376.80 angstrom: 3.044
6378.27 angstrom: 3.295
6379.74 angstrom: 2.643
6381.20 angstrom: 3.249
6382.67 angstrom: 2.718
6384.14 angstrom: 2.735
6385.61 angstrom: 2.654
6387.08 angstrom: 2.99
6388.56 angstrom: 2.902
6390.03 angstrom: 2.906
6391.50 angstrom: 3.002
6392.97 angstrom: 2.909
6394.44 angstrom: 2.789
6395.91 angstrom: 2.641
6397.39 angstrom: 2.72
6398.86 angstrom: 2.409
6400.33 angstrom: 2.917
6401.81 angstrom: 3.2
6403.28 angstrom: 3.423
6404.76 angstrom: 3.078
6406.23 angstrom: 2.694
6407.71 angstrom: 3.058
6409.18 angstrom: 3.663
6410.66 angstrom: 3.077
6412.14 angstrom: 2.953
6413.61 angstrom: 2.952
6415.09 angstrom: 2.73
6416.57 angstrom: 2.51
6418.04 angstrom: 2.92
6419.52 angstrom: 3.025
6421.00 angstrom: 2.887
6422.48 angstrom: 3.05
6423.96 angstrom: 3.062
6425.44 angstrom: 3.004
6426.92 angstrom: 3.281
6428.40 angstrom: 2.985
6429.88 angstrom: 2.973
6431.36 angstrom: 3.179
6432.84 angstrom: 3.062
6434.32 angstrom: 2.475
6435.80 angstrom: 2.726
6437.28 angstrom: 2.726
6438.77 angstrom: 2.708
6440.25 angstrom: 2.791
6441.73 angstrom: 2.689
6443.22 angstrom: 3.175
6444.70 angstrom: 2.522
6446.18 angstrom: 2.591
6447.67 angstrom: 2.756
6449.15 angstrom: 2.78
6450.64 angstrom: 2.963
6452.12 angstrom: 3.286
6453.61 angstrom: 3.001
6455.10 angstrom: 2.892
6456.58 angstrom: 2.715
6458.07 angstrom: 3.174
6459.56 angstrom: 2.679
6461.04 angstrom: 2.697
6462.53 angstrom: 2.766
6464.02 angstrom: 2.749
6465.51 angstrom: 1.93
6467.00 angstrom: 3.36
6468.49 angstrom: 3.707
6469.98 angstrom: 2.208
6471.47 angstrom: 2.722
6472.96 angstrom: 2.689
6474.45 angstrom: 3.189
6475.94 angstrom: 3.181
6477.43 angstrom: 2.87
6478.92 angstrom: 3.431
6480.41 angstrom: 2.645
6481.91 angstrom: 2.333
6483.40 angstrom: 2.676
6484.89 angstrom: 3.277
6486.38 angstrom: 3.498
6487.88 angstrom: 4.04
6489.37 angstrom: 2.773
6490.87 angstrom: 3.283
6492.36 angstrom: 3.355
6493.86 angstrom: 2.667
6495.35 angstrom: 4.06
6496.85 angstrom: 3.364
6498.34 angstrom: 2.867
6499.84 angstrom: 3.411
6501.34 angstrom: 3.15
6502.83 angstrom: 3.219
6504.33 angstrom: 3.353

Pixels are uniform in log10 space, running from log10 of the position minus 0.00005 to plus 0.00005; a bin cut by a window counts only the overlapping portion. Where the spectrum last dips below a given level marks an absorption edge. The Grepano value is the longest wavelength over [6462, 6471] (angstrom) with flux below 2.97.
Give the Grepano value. 6469.98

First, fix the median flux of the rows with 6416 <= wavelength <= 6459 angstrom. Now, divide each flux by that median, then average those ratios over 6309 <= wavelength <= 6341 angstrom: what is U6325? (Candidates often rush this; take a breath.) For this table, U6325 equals 0.98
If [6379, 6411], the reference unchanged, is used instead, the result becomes 1.00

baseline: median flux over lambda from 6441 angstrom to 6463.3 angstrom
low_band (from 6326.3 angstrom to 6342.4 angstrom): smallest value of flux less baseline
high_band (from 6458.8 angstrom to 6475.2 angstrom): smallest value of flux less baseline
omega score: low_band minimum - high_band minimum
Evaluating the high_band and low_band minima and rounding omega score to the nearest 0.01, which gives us 0.60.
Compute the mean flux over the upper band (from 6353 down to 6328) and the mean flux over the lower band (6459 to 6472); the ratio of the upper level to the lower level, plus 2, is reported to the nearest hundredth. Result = 3.06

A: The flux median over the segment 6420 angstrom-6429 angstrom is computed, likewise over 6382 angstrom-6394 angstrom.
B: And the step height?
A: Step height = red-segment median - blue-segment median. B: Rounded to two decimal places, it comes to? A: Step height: 0.12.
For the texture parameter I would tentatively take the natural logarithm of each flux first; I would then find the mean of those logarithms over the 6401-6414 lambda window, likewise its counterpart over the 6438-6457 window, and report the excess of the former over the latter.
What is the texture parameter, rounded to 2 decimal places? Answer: 0.10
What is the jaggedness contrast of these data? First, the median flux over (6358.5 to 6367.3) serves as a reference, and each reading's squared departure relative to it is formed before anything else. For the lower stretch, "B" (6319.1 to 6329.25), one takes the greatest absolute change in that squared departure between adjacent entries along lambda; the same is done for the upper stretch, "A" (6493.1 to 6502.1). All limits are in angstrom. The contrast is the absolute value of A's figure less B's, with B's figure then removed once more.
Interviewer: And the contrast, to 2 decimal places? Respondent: -0.88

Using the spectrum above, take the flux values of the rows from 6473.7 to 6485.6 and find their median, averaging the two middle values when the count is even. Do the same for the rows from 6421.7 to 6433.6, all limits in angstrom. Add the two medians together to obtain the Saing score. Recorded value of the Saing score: 6.08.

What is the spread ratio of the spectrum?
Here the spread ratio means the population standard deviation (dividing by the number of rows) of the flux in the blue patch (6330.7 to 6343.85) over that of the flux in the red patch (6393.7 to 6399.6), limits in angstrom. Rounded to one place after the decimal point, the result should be 1.3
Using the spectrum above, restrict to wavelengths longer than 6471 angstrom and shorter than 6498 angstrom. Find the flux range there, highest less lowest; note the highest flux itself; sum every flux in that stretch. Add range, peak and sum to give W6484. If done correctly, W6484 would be 61.8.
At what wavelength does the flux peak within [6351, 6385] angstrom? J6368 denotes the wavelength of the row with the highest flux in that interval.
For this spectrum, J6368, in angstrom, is 6375.33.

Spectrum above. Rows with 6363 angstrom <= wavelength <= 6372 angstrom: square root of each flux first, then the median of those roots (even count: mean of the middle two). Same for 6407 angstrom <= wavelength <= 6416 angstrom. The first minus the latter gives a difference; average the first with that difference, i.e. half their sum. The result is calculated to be 0.894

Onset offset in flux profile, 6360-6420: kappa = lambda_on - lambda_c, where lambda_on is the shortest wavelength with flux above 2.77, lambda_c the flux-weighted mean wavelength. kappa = -29.1 angstrom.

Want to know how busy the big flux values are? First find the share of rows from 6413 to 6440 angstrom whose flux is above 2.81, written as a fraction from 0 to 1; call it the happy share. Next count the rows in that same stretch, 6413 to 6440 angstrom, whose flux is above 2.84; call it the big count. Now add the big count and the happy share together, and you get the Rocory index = 13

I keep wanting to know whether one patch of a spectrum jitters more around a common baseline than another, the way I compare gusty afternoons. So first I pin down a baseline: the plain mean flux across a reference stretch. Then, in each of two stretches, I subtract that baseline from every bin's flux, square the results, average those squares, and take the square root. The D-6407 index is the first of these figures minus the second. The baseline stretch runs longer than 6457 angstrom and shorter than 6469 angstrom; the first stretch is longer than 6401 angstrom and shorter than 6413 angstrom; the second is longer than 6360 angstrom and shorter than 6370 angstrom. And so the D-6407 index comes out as 0.14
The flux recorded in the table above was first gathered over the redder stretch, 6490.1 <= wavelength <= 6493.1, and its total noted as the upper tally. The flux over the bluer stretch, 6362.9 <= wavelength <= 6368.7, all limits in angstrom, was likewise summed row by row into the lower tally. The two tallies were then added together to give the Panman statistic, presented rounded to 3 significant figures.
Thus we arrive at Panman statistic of 19.3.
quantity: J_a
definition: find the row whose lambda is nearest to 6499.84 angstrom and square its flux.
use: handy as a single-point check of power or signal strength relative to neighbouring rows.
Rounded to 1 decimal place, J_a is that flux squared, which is 11.6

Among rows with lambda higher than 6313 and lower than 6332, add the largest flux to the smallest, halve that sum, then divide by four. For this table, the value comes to 0.663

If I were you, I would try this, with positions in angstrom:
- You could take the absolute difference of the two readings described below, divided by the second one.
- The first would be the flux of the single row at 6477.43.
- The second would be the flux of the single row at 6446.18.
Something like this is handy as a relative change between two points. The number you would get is 0.11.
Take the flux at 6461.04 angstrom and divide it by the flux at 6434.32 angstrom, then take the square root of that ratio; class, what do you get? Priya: 1.04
